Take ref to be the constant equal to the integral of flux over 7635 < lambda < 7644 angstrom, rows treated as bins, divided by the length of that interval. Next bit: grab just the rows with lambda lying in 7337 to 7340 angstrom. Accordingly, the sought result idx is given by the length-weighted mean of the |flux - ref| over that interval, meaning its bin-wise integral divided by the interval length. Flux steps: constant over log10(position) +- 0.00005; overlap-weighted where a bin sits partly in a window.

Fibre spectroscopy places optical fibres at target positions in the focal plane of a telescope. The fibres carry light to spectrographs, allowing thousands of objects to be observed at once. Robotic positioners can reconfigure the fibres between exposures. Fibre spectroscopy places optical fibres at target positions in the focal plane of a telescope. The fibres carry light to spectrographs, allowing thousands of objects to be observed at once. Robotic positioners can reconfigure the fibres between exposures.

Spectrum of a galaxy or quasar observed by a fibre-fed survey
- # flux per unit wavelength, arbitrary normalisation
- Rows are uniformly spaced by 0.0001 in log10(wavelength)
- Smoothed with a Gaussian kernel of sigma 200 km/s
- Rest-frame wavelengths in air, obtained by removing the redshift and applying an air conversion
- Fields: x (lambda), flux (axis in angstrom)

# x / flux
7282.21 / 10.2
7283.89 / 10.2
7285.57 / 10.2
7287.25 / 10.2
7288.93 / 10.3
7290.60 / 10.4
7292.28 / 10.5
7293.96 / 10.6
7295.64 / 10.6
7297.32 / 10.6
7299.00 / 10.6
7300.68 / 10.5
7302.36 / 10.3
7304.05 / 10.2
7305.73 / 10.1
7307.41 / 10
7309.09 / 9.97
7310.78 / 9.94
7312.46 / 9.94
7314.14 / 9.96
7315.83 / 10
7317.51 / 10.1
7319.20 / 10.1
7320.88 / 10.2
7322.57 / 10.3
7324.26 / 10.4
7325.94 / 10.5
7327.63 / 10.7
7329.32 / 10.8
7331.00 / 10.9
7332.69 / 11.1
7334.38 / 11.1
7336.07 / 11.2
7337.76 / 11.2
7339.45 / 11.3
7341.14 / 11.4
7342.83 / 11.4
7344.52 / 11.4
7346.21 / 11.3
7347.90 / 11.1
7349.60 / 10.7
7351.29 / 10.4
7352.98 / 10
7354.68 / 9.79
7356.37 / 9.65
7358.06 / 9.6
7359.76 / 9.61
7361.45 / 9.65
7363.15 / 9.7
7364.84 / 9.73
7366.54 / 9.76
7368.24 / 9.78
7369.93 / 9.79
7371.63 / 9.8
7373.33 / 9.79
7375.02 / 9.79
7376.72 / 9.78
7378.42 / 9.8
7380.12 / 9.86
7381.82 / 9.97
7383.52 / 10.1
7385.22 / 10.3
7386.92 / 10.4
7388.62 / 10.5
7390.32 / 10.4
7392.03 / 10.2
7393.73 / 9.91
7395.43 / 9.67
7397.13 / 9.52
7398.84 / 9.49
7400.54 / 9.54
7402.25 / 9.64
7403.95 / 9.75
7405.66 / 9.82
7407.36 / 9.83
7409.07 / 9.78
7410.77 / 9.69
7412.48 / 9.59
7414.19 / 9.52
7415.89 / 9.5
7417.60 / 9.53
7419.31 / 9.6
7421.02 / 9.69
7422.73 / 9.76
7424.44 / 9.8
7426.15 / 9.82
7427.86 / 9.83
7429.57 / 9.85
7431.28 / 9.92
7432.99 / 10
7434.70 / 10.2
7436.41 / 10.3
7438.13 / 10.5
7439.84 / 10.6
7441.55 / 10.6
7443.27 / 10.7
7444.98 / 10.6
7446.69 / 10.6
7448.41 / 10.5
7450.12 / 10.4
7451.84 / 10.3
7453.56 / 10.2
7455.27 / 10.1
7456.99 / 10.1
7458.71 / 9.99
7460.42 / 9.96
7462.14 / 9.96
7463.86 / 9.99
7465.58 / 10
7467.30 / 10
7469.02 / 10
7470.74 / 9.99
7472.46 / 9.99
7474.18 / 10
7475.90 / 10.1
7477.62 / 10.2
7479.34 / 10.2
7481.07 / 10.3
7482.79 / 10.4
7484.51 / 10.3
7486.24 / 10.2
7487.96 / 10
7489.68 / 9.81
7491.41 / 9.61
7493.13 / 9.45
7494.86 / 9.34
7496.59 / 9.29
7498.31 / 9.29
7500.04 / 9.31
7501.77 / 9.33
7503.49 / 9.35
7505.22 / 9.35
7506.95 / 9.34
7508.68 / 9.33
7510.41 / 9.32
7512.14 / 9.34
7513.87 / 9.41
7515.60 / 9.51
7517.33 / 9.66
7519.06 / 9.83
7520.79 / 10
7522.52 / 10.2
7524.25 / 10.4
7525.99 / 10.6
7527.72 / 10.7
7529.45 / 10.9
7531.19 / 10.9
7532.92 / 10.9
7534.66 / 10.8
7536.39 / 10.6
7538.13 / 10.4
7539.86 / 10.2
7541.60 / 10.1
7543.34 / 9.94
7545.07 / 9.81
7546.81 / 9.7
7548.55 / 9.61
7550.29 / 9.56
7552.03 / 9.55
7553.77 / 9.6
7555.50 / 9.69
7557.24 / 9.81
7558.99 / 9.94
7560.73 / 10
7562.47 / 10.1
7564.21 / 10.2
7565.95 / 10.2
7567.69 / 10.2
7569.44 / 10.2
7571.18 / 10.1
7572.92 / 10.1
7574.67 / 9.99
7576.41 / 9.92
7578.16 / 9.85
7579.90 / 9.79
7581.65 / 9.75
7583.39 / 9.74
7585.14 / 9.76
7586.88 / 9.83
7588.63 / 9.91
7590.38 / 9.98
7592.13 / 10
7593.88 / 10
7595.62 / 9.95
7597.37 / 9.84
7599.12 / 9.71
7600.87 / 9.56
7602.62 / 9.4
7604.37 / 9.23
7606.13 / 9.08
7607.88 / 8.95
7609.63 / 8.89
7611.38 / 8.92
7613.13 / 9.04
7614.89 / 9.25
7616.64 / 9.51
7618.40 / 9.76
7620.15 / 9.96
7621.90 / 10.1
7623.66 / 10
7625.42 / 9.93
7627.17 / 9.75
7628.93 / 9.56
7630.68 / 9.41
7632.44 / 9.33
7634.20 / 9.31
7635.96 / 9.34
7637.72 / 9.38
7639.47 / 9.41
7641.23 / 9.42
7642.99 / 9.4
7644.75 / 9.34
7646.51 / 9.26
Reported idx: 1.85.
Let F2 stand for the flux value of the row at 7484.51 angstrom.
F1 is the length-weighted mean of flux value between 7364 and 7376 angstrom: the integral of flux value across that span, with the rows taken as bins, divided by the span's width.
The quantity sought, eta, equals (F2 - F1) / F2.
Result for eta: 0.051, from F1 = 9.78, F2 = 10.3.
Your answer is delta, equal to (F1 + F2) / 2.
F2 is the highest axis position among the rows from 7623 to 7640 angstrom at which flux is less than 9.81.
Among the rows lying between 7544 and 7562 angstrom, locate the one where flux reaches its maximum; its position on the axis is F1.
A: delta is 7600.1 angstrom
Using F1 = 7560.73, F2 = 7639.47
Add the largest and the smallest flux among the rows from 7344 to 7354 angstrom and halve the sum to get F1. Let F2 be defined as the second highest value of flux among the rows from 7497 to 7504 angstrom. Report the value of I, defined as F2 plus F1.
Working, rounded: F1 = 10.7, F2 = 9.33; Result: 20.03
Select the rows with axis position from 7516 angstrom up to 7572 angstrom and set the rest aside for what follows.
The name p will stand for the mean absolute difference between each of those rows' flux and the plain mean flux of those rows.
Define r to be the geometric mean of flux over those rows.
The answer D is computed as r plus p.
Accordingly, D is 10.5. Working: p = 0.33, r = 10.1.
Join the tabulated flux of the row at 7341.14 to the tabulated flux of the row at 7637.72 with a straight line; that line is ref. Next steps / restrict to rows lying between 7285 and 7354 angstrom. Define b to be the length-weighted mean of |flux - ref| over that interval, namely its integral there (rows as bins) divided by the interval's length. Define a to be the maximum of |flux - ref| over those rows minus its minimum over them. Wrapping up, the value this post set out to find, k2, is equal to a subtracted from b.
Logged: -0.7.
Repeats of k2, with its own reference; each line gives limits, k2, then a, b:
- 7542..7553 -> 0.0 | 0.3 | 0.29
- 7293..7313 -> 0.8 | 0.6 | 1.37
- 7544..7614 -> -0.4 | 0.7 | 0.26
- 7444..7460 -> -0.2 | 0.5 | 0.34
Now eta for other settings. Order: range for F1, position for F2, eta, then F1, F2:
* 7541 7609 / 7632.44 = -0.051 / 9.81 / 9.33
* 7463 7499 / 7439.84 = 0.063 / 9.93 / 10.6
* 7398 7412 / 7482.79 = 0.068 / 9.69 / 10.4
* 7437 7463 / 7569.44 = -0.014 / 10.34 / 10.2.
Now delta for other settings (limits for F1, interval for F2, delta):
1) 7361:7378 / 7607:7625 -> 7495.0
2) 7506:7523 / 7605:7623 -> 7570.5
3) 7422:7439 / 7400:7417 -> 7427.0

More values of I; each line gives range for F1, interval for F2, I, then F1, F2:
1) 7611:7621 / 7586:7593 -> 19.42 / 9.4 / 9.98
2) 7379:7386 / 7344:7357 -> 21.38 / 10.1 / 11.3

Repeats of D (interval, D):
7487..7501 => 9.7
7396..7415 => 9.8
